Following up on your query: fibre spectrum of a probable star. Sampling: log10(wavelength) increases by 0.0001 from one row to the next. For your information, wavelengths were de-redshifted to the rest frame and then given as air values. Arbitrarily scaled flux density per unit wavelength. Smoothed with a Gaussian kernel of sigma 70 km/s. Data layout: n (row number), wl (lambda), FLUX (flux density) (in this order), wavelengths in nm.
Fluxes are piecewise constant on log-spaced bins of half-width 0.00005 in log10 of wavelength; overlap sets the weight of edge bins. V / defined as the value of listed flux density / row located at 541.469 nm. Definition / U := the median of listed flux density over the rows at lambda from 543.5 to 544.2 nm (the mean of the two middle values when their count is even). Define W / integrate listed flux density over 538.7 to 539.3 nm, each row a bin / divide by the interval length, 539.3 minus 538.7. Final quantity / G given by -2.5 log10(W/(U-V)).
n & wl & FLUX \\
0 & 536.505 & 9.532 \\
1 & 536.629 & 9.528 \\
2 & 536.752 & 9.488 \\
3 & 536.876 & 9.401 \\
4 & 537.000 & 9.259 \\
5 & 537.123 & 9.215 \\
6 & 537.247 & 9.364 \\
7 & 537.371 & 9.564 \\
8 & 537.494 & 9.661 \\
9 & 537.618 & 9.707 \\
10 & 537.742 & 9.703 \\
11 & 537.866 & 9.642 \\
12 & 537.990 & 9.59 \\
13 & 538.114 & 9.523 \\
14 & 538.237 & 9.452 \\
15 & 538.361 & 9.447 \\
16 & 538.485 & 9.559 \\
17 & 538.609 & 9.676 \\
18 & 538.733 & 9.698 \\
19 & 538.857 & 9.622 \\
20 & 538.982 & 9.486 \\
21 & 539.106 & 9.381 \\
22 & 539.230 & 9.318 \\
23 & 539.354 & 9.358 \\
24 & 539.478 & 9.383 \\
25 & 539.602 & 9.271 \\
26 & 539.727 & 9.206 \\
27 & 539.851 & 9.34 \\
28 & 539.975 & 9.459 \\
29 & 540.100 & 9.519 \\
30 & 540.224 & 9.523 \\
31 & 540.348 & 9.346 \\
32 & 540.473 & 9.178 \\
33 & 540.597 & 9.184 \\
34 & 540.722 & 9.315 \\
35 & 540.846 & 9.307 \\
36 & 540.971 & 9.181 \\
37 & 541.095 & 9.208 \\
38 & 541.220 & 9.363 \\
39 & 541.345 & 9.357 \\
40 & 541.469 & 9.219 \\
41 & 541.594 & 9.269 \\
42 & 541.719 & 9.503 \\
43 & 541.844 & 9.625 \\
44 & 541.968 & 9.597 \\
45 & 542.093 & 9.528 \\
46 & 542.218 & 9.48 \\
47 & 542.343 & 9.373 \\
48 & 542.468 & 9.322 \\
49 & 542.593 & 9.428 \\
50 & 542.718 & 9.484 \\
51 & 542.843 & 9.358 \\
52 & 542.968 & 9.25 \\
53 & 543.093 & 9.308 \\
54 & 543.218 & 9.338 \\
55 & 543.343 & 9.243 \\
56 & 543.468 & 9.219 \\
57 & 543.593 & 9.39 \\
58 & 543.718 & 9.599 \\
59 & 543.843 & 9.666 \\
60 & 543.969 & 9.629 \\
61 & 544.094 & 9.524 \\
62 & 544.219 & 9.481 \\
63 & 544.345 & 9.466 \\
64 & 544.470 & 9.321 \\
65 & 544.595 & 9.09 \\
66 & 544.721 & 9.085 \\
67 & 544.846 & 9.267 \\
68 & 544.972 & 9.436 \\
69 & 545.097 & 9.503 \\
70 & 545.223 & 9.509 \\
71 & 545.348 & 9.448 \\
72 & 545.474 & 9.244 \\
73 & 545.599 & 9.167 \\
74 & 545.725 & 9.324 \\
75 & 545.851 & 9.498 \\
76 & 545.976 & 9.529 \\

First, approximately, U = 9.60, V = 9.219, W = 9.48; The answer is -3.5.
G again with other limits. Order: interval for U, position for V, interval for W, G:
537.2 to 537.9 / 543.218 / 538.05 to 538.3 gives -3.7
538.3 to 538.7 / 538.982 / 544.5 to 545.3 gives -5.3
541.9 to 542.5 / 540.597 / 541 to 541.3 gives -3.7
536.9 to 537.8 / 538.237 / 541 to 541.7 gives -4.8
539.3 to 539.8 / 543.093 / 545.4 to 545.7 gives -7.9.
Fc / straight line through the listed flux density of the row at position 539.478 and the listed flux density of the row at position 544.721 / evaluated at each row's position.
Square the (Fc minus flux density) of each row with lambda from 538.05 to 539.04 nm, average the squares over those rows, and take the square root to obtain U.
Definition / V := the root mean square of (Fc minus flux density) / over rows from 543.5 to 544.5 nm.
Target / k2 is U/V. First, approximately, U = 0.158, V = 0.399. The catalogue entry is 0.4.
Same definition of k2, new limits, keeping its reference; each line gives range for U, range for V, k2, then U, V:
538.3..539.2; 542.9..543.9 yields 0.6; 0.167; 0.276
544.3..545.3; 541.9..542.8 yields 1.2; 0.305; 0.251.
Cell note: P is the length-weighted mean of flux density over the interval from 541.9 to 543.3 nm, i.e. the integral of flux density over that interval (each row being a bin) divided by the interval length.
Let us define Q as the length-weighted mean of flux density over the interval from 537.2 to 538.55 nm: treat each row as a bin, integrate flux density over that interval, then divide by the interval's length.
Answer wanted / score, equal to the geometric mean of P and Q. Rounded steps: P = 9.41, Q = 9.57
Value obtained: 9.49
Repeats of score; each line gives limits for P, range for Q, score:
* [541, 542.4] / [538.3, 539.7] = 9.43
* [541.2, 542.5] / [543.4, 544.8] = 9.41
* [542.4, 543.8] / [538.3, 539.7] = 9.41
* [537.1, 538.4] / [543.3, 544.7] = 9.48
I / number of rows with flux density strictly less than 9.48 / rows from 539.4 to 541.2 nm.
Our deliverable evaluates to 12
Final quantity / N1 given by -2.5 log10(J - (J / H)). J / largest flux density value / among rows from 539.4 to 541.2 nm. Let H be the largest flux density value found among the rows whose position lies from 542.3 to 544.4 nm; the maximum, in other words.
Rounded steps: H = 9.666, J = 9.523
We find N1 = -2.33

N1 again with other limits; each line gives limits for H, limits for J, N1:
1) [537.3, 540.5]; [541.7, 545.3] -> -2.35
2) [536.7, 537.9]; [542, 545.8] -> -2.35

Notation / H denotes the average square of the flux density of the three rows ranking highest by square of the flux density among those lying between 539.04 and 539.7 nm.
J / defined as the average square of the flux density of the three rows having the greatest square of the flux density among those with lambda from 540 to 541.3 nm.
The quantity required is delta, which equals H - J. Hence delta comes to -1.8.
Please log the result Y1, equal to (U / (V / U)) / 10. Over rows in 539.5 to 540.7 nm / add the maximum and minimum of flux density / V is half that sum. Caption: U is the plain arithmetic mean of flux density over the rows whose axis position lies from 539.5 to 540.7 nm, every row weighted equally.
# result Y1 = 0.932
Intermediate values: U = 9.34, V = 9.35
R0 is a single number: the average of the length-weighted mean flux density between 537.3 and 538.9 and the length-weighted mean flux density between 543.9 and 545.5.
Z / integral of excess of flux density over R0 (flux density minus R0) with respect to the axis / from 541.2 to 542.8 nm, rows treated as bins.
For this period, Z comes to -0.11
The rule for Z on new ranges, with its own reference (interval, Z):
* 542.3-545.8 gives -0.42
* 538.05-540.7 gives -0.19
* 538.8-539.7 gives -0.09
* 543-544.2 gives -0.08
